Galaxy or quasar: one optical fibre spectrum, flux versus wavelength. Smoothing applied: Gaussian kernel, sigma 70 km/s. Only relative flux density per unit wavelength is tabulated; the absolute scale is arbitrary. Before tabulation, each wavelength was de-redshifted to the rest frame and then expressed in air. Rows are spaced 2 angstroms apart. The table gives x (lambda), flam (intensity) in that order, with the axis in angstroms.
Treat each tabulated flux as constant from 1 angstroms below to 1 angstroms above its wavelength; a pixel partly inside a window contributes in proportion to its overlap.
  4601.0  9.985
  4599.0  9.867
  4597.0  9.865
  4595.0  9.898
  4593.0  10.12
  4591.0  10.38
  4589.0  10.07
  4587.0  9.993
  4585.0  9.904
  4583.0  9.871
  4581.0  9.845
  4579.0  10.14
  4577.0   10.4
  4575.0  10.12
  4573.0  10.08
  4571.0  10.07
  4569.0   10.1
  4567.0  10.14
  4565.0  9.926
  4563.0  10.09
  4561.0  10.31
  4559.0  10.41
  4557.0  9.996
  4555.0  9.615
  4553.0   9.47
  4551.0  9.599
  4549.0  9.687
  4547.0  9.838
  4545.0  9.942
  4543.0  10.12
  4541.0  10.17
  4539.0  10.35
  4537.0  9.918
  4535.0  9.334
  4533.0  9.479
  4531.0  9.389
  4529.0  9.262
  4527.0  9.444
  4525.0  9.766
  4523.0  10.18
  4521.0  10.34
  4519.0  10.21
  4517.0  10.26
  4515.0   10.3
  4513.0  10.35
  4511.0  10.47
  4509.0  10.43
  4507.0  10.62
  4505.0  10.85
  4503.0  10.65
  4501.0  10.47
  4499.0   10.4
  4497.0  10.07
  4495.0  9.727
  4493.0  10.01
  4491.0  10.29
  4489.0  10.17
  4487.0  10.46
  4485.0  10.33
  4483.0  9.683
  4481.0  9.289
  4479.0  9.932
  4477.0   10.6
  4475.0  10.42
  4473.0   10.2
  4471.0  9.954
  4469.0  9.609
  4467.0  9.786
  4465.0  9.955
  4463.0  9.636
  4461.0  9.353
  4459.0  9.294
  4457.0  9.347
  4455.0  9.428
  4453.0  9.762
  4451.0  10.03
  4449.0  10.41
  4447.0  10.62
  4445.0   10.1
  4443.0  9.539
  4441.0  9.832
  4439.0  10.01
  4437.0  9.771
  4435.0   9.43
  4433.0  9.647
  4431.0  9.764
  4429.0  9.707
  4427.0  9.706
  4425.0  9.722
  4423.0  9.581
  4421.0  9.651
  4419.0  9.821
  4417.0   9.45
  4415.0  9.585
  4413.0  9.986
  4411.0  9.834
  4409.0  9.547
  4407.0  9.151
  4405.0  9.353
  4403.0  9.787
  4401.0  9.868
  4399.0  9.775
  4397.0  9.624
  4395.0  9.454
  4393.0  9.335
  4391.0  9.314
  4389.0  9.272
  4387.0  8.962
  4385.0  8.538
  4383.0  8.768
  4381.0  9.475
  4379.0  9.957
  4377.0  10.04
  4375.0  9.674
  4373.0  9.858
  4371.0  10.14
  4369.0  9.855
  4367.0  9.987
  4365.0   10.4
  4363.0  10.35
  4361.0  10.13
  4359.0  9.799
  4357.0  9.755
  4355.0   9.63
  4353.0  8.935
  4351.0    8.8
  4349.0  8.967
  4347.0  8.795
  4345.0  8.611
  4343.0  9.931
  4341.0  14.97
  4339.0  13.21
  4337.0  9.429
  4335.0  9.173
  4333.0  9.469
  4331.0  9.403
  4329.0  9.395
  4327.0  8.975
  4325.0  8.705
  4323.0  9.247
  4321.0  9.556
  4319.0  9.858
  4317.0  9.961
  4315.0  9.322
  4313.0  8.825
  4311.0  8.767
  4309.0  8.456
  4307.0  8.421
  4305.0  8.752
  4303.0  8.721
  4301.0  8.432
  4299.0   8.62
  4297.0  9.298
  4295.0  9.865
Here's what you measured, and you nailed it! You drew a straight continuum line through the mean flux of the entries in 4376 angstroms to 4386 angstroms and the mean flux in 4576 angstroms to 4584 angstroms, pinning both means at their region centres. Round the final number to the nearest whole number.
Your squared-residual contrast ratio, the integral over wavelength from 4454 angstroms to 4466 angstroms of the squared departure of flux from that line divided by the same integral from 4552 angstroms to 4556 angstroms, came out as 1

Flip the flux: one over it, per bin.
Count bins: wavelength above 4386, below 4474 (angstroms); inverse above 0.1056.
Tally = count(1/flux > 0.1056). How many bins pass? 13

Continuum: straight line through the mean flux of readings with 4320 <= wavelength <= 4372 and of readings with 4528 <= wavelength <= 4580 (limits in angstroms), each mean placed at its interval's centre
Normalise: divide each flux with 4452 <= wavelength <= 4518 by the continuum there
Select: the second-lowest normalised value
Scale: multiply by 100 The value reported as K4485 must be 94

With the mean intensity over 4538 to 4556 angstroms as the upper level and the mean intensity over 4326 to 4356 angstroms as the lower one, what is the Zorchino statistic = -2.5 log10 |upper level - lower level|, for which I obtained 4.3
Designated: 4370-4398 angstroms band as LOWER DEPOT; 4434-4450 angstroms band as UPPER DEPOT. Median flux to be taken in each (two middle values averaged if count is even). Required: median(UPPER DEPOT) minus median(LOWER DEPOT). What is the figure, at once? 0.5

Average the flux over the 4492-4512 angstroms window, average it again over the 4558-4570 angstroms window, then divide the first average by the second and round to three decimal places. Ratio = 1.020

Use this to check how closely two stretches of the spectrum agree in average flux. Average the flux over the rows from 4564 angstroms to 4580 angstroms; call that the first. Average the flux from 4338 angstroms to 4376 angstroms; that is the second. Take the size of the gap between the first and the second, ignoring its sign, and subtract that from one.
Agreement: 0.97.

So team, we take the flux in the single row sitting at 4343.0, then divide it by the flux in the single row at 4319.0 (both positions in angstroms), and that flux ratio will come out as 1.01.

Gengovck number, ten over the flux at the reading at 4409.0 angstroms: 1.05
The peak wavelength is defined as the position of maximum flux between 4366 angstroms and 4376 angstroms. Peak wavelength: 4371.0 angstroms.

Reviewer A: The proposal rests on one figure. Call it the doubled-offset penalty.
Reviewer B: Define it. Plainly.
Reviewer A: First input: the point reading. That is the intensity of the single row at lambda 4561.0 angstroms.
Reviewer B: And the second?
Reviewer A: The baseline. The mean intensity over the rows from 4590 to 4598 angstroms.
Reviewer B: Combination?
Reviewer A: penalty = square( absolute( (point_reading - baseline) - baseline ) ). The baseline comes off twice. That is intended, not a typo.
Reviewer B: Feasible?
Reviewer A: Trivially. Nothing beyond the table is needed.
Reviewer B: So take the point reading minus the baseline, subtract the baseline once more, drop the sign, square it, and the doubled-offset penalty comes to 96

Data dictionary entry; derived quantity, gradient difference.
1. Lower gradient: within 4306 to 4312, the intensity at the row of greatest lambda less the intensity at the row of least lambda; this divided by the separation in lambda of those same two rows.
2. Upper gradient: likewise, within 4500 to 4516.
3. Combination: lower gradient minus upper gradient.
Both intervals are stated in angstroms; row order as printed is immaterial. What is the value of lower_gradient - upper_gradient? 0.10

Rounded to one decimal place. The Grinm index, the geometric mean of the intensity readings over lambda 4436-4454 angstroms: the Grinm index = 10.0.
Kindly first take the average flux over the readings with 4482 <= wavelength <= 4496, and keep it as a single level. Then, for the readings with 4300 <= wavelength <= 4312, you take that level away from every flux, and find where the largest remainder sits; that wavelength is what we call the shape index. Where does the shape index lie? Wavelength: 4311.0 angstroms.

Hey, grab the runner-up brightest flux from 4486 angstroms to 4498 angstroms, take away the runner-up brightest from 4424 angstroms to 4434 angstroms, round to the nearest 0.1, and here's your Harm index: 0.6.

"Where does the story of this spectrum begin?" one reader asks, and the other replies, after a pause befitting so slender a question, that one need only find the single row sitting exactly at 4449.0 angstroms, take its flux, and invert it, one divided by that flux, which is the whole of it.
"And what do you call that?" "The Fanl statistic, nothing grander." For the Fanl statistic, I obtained 0.096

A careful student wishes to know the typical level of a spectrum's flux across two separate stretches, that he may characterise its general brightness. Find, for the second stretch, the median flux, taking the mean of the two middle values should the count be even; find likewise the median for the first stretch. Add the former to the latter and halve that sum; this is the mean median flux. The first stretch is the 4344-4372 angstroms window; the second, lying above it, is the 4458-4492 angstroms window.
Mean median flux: 9.87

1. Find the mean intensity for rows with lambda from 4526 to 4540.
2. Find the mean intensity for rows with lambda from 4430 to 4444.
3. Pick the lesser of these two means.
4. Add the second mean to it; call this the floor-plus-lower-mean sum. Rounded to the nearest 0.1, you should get 19.3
